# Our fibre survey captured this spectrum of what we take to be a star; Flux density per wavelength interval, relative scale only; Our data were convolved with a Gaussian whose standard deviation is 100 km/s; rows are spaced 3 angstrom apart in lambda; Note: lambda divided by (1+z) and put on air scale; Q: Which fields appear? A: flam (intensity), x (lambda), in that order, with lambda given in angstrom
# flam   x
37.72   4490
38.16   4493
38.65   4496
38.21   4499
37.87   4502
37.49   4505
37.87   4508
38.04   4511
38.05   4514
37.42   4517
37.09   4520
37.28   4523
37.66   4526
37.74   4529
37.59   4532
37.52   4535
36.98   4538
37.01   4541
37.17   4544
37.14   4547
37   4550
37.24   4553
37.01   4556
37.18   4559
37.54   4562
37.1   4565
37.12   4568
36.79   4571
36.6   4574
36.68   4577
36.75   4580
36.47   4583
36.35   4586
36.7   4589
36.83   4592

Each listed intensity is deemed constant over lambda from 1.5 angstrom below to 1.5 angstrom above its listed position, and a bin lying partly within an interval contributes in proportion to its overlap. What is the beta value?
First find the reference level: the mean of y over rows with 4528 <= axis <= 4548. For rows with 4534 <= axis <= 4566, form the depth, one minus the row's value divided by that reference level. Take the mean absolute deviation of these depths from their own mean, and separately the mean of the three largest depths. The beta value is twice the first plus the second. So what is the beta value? 0.016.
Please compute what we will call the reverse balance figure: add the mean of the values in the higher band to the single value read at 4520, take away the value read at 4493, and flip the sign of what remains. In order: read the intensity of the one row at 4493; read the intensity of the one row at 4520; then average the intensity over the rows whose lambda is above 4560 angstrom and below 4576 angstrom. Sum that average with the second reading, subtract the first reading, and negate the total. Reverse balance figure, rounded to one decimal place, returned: -36.0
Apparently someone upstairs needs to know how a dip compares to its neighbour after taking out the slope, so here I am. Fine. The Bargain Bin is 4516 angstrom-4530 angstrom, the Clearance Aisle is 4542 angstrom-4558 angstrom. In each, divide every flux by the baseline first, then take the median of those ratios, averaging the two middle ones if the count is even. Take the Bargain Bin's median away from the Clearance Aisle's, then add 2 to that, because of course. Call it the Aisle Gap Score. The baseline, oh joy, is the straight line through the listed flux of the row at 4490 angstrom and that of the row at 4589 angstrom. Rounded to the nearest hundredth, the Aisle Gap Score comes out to 2.00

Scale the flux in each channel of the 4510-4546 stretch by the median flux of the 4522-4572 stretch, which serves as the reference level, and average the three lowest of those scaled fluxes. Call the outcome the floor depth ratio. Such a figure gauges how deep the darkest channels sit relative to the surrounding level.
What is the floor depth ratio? 0.996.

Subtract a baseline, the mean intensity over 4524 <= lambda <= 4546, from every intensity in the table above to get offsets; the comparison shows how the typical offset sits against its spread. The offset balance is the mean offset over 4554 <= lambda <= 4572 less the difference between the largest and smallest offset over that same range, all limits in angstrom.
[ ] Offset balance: -1.0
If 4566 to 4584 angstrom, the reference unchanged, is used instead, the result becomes -1.3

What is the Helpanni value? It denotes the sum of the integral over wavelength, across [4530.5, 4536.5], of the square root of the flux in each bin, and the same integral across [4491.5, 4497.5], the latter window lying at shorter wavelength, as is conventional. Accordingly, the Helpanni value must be 74.0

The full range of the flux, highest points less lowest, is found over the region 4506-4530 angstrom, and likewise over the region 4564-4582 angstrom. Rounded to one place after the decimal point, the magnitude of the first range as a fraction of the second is 1.8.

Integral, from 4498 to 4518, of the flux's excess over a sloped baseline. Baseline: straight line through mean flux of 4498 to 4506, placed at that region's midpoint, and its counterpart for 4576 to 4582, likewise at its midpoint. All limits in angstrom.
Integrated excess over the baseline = 1.7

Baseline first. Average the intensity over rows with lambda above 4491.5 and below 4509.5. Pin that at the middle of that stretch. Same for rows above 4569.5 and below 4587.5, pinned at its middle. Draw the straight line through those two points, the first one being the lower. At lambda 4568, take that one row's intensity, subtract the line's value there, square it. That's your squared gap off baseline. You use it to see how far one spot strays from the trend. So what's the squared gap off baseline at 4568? 0.103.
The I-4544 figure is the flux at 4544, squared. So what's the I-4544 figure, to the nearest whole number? 1382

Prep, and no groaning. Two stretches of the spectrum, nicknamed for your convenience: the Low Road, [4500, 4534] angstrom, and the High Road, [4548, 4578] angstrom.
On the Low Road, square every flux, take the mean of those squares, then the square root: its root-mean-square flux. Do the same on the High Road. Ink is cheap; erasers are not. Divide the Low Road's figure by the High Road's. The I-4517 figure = 1.017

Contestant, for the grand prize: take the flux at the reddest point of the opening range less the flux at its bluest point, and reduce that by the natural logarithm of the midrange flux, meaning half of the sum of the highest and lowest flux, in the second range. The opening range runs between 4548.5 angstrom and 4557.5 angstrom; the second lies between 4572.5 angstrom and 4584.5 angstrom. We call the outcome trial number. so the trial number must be -3.59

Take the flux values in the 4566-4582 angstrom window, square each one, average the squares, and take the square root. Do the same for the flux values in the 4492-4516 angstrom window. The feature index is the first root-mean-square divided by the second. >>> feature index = 0.97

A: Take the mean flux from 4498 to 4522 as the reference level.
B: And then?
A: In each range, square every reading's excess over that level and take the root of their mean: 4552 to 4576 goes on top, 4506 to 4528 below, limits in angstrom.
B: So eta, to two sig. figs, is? 2.0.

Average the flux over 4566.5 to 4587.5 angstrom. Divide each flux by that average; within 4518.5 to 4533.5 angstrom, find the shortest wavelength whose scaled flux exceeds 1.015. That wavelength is 4523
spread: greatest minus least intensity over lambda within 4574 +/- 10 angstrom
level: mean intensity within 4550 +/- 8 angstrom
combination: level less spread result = 36.5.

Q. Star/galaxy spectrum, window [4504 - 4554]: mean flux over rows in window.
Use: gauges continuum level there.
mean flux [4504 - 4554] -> 37.4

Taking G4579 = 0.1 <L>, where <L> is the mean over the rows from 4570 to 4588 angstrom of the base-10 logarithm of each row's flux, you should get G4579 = 0.156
